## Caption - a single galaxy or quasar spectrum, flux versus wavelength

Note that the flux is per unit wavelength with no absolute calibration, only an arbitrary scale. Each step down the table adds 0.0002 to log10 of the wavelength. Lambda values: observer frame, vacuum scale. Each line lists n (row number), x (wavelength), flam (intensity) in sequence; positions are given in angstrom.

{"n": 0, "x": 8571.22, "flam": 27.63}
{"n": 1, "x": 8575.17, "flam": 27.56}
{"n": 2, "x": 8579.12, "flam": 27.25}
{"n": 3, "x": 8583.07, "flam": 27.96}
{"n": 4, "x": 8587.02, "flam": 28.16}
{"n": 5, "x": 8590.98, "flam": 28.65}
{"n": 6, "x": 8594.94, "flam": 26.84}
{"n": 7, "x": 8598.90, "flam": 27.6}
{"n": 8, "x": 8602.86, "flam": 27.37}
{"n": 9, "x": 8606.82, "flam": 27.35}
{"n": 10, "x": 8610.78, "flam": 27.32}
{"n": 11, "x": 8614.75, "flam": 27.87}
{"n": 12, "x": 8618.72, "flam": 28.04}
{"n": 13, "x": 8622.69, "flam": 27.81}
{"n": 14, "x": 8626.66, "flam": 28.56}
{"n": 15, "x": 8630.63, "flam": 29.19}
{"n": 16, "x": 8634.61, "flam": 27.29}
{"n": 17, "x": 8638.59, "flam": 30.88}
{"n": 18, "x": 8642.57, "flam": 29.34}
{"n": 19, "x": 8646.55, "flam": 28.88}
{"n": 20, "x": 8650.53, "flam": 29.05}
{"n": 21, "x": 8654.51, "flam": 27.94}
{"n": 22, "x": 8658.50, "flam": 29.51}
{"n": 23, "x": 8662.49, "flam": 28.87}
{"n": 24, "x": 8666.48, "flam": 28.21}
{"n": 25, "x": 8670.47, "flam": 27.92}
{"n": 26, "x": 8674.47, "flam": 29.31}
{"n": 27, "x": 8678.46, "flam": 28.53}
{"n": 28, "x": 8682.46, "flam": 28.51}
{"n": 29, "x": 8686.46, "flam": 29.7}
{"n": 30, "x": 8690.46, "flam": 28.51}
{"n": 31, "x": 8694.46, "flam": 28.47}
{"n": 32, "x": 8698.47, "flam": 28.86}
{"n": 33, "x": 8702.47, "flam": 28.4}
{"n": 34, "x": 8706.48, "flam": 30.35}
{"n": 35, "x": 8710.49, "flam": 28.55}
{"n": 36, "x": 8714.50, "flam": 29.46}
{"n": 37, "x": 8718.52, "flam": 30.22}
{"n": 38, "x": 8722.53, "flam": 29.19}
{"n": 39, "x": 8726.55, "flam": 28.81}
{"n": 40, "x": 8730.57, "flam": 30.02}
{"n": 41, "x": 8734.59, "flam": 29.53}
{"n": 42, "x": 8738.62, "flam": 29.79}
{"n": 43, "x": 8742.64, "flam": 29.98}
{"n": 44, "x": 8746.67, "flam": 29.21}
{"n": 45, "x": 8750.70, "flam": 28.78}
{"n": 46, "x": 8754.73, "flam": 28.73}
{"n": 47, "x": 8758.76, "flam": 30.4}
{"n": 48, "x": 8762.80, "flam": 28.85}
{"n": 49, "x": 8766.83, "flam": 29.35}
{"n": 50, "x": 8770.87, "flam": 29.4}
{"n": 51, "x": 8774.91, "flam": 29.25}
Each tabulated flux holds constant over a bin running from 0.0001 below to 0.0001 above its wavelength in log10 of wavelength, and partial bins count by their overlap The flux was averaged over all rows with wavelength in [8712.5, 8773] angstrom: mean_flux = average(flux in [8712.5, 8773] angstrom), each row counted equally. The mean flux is 29.4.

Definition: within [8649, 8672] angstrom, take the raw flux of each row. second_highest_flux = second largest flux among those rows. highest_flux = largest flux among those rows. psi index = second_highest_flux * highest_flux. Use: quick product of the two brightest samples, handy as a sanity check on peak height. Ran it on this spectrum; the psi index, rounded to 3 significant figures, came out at 857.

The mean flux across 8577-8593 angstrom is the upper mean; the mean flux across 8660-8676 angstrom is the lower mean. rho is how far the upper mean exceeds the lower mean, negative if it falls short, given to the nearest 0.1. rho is -0.6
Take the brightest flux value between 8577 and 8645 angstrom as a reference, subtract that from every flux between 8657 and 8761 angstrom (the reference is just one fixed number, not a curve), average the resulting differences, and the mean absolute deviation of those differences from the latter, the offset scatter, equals 0.60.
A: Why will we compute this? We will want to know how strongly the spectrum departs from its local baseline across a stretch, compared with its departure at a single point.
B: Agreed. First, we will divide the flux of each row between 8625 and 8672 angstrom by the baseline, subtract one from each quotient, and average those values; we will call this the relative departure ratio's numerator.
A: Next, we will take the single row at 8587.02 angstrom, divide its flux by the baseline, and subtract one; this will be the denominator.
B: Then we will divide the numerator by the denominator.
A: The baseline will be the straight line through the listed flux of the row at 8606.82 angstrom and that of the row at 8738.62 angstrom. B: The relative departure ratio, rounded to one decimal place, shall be 0.6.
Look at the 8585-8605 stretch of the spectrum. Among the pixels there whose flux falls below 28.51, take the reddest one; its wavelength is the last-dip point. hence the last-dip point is 8602.86 angstrom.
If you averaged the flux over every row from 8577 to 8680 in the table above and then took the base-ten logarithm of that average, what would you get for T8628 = 1.45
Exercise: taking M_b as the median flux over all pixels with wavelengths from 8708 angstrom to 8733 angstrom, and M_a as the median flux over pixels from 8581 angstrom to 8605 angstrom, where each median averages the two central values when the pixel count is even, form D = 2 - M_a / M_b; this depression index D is 1.05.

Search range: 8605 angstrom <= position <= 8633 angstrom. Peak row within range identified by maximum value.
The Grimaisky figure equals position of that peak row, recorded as 8630.63 angstrom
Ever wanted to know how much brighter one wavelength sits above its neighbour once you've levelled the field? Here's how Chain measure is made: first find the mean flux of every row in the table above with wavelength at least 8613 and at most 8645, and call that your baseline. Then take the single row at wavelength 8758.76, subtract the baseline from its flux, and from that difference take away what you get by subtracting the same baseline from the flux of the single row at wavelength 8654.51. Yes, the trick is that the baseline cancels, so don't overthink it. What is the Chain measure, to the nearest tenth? 2.5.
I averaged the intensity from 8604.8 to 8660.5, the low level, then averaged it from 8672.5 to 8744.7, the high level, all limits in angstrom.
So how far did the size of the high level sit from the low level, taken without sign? 0.73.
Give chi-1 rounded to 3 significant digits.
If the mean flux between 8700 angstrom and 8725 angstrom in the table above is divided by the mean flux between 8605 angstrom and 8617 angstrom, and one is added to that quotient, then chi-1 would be 2.07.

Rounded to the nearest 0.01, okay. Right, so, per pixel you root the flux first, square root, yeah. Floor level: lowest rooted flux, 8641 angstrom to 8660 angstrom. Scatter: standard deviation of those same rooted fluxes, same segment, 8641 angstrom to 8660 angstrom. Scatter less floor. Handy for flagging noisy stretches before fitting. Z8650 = -5.23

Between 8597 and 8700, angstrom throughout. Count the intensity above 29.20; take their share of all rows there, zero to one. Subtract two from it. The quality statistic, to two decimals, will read -1.81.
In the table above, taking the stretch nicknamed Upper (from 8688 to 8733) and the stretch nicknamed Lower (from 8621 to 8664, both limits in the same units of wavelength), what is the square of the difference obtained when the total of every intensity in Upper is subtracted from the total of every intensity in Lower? 12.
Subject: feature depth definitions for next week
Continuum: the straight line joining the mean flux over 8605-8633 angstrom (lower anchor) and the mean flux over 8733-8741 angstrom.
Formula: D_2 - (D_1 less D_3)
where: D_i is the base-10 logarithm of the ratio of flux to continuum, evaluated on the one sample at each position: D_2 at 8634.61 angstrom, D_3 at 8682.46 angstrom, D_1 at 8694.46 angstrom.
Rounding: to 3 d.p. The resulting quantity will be -0.012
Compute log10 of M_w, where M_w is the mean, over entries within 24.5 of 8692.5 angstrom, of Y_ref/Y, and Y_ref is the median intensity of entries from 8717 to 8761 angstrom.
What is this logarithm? 0.010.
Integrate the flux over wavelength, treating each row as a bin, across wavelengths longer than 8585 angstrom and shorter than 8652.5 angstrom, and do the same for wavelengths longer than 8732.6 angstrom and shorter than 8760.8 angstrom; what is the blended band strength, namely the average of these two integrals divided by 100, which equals 14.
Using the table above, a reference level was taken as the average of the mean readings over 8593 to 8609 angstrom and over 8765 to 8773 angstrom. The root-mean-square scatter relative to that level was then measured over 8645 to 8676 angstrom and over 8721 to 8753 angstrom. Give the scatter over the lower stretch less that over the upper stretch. -0.5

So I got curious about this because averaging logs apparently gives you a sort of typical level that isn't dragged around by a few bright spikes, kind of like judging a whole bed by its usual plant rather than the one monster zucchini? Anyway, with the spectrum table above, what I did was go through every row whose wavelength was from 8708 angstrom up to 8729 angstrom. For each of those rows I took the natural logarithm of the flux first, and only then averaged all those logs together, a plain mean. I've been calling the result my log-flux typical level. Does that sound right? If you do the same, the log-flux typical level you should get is 3.38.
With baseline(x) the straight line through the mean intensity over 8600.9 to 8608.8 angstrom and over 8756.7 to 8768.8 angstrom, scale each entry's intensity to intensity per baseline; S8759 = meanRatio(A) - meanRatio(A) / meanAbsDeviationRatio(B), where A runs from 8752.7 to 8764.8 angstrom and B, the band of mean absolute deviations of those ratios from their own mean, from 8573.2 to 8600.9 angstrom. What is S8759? -57.1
